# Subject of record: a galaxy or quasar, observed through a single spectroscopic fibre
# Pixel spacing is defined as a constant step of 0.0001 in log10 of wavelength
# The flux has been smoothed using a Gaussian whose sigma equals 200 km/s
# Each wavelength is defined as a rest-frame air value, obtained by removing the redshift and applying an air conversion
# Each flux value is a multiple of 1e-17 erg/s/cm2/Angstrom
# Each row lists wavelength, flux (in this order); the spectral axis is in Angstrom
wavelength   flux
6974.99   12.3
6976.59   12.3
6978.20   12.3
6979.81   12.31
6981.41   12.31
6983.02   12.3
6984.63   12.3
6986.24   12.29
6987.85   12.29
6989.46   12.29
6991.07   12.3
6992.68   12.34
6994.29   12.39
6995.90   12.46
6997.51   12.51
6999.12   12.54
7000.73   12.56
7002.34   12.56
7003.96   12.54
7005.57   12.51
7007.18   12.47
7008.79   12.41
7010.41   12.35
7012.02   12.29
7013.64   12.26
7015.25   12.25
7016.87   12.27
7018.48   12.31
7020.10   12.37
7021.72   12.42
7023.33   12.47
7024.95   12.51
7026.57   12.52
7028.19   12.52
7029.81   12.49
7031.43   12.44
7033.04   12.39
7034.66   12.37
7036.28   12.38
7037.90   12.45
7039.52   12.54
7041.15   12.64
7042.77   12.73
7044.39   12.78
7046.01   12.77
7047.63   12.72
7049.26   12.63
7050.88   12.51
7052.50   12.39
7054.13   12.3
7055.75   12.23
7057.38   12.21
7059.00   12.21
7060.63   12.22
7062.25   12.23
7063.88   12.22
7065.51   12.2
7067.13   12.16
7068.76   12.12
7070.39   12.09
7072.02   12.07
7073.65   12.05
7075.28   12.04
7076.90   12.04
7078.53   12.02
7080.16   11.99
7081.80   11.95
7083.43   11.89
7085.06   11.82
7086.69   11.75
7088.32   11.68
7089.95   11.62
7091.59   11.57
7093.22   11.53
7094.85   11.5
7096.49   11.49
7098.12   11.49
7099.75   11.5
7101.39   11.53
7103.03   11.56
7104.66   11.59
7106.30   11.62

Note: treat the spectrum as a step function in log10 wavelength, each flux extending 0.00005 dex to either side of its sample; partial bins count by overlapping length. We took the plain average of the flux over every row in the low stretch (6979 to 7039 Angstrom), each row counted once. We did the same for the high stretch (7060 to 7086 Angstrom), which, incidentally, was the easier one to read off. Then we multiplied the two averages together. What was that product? 149.6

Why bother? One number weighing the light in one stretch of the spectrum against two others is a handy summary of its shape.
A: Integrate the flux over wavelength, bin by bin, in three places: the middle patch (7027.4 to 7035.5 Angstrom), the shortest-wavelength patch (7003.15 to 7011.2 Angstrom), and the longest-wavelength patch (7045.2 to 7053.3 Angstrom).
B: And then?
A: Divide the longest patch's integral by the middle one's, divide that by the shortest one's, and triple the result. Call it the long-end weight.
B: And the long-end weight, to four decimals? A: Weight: 0.0303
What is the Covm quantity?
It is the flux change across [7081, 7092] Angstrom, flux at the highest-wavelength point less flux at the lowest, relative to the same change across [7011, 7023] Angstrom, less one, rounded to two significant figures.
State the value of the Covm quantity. -3.9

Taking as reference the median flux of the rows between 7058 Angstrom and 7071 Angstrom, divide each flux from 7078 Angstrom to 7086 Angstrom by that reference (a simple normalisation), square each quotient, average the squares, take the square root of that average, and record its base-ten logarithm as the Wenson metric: -0.010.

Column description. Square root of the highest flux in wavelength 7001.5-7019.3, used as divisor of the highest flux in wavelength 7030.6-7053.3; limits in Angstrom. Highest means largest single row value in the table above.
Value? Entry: 3.61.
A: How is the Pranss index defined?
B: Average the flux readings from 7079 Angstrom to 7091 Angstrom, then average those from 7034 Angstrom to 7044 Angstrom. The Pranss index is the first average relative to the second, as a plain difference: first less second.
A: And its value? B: -0.7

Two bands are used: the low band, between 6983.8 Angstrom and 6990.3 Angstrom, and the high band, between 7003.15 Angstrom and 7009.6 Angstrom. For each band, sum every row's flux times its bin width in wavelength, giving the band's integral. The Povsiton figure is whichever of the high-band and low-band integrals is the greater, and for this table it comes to 80.6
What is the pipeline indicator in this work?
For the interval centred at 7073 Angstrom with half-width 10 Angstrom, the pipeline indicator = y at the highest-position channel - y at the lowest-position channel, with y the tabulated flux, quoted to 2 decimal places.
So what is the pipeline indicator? -0.27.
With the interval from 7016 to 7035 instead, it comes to 0.10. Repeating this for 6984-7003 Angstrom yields 0.26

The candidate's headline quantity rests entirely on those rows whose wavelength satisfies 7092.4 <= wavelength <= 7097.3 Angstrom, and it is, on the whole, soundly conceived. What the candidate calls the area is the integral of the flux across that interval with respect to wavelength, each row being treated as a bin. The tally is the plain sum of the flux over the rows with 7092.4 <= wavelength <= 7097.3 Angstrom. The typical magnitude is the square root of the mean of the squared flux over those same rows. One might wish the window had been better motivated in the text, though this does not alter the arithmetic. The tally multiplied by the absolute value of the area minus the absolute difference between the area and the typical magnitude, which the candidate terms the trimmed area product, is 397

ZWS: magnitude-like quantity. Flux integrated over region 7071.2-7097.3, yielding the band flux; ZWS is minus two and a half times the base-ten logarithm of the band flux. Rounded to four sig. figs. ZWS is -6.222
